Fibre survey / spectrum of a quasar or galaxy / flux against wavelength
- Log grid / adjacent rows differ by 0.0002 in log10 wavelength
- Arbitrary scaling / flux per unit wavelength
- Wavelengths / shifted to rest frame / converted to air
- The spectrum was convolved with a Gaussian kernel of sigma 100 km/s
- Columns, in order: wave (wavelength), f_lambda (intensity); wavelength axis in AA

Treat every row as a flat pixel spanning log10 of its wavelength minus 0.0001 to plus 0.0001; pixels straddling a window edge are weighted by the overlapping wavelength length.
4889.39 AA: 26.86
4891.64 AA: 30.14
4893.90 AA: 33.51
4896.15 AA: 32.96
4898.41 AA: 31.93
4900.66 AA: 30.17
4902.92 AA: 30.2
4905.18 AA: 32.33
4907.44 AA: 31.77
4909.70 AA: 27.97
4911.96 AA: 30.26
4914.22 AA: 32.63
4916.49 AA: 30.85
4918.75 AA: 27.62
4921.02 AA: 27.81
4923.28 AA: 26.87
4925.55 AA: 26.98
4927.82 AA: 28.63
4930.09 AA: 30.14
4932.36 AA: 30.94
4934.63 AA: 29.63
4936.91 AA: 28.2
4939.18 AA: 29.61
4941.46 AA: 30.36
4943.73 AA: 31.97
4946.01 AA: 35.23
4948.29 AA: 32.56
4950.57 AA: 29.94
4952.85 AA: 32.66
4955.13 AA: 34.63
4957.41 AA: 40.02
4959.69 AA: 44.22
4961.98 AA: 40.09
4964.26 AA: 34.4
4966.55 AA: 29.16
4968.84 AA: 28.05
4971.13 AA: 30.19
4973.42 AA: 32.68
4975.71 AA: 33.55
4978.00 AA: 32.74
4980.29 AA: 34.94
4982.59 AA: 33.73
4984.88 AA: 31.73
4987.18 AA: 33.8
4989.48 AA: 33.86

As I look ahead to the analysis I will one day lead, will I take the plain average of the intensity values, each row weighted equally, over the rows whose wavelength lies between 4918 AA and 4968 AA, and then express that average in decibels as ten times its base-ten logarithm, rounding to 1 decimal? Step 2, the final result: 15.0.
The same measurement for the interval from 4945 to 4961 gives 15.5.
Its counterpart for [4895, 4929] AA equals 14.8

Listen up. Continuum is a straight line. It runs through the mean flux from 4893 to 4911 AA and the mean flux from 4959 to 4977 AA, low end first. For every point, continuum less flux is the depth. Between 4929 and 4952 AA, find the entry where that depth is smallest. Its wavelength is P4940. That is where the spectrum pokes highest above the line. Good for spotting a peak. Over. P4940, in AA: 4946.01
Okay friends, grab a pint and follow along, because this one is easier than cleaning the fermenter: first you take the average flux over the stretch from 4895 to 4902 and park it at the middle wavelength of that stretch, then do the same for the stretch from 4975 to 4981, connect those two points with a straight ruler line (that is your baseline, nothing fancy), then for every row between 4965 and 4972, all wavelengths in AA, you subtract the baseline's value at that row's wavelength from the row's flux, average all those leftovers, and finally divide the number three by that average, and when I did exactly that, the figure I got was -0.7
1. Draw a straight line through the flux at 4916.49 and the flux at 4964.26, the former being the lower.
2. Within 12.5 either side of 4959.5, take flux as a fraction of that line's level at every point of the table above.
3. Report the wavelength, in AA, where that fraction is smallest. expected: 4968.84 AA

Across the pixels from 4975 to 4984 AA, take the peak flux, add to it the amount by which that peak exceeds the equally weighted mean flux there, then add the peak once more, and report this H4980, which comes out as 71.1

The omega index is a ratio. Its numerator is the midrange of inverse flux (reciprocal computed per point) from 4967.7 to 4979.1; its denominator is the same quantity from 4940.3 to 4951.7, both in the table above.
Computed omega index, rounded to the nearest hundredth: 1.06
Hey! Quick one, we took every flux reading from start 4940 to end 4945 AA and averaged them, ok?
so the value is 31.2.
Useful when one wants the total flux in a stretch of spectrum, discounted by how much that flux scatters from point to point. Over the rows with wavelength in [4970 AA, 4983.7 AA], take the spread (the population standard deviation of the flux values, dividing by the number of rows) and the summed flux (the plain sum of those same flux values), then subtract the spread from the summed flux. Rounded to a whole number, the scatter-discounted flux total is 196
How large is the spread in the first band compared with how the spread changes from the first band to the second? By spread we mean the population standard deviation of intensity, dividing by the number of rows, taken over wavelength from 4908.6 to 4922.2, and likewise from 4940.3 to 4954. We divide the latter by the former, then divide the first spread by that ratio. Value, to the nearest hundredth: 2.01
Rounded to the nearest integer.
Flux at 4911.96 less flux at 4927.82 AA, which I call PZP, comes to 2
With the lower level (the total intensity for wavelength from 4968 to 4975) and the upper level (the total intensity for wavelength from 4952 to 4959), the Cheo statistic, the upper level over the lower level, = 1.18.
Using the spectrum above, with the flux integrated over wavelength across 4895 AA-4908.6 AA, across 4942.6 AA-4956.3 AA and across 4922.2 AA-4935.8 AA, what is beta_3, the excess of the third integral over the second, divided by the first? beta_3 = -0.13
